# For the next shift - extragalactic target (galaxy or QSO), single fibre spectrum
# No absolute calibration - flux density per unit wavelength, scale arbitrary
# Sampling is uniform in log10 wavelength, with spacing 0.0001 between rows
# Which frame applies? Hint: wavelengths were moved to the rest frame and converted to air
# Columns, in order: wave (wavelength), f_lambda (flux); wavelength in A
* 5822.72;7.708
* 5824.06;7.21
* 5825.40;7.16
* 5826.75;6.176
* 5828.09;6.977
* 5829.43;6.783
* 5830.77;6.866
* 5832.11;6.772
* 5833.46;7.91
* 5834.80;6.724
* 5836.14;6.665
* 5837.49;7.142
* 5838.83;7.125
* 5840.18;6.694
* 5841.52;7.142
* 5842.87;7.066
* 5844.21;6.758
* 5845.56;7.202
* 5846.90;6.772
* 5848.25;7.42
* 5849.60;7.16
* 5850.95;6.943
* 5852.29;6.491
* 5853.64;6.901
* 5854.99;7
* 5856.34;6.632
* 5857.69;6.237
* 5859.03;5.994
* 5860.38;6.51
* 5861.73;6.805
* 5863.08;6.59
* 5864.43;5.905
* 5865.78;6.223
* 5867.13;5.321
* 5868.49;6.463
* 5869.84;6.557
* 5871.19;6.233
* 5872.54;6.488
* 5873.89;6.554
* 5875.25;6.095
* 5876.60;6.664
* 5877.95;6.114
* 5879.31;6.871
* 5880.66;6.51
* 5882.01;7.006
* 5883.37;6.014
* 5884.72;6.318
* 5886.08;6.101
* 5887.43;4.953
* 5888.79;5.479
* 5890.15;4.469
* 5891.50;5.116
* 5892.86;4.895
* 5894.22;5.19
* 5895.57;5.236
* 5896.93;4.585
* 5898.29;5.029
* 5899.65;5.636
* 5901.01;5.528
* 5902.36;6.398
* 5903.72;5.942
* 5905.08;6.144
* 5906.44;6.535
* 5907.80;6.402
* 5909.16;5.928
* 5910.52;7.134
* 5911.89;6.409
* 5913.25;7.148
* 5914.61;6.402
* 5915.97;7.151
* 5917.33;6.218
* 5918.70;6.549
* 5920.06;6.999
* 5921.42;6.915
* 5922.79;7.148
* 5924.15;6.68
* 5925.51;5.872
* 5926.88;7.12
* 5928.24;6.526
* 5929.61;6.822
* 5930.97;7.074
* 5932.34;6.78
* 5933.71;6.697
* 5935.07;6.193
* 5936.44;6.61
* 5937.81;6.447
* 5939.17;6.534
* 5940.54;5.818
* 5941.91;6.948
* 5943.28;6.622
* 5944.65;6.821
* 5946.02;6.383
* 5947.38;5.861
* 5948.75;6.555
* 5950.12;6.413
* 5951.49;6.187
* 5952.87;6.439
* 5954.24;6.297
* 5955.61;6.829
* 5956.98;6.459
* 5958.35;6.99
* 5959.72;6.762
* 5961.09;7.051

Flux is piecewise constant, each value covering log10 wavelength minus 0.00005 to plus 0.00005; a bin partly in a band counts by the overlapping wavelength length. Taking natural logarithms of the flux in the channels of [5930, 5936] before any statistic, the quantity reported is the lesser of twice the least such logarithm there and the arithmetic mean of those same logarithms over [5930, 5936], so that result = 1.90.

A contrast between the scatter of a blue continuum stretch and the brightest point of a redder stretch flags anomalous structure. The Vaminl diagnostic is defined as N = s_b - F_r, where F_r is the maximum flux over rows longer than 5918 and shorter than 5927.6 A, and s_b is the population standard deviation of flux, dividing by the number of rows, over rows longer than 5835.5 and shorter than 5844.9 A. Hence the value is -6.9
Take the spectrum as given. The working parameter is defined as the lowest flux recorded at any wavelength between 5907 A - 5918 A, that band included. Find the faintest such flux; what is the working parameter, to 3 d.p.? 5.928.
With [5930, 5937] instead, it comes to 6.193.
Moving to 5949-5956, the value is 6.187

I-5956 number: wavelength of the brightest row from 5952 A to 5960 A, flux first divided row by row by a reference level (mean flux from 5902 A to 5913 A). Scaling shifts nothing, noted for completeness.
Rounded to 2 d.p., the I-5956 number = 5958.35 A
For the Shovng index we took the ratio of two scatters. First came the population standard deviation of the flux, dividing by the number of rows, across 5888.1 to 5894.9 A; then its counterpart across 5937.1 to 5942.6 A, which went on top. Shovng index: 1.2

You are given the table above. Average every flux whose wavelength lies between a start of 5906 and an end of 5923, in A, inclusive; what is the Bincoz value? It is 6.7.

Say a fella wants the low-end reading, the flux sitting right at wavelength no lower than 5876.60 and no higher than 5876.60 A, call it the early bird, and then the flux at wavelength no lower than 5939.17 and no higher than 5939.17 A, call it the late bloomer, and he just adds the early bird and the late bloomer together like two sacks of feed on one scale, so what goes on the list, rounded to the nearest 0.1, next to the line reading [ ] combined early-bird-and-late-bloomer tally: 13.2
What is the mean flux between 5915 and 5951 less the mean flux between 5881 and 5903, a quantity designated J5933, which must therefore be 1.1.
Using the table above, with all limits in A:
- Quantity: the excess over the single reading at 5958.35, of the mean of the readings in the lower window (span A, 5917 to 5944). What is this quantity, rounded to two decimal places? -0.36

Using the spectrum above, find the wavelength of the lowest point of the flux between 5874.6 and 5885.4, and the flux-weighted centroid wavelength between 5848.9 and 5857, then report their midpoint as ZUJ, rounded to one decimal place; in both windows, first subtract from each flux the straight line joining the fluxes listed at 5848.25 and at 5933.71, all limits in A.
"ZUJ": 5868.3 A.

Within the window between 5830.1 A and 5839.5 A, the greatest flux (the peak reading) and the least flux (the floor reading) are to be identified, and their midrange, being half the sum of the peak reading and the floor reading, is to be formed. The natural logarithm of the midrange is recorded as 1.99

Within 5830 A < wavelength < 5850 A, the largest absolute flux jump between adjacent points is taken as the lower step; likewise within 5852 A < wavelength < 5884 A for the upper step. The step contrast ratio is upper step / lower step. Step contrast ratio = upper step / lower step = 0.96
